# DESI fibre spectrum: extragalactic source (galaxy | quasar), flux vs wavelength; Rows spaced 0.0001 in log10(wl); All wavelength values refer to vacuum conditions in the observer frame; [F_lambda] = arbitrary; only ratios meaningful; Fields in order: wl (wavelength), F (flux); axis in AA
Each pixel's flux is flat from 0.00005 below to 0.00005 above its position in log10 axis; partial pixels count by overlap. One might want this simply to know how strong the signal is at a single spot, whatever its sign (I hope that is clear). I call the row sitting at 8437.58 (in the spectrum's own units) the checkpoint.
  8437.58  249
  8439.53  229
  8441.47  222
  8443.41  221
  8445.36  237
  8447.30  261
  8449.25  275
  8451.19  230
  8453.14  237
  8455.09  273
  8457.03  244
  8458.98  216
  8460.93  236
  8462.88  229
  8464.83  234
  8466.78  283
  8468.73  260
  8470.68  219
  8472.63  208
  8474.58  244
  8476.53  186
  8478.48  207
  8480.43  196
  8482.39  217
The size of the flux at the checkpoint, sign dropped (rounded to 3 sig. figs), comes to 249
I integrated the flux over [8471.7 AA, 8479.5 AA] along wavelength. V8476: 1649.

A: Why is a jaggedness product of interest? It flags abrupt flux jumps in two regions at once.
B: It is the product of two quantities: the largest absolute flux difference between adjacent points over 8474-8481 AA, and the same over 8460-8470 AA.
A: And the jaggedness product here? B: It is 2842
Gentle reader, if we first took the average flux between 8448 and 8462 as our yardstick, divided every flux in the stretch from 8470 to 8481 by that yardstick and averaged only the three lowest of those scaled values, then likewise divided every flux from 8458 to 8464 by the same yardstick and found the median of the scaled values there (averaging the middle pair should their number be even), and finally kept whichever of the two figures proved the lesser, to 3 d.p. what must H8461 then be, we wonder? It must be 0.803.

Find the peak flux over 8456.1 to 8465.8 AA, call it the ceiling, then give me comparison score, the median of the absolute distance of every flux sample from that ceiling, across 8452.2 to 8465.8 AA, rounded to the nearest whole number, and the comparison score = 10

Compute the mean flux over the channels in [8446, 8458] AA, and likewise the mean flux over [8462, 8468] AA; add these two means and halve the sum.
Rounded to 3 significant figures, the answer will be 251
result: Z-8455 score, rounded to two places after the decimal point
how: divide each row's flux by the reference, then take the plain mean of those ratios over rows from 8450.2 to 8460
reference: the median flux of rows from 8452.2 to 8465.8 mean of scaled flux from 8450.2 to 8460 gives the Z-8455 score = 1.02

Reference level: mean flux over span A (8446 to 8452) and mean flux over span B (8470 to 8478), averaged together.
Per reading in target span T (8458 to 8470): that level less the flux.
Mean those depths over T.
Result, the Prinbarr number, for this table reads -8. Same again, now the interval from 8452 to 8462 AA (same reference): -6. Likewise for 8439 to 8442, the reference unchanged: 9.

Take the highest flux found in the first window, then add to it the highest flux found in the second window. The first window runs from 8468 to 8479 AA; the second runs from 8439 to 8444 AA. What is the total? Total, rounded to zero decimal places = 489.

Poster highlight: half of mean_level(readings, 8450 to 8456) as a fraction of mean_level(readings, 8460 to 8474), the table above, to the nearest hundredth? 0.52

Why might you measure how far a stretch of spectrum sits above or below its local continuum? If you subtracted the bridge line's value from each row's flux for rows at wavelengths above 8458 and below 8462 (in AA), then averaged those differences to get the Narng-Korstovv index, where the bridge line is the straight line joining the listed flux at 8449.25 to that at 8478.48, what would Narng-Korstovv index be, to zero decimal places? -24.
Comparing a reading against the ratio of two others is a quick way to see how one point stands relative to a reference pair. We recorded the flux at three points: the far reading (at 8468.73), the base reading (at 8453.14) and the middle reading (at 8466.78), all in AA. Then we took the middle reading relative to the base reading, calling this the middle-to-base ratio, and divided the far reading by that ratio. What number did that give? 218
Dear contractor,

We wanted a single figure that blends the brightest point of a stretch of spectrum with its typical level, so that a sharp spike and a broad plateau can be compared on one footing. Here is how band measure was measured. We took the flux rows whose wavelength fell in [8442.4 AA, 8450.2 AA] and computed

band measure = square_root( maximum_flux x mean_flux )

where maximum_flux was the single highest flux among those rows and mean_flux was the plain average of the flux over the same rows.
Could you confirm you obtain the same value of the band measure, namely 261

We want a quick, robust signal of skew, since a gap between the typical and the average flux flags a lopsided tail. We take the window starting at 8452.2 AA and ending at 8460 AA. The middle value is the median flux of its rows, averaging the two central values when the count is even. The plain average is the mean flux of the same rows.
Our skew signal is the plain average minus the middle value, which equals 2.0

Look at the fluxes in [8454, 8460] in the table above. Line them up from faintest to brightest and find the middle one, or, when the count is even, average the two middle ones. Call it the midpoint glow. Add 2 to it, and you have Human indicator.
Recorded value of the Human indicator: 246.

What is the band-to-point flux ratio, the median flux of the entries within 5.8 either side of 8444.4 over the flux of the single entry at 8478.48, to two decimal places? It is 1.13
